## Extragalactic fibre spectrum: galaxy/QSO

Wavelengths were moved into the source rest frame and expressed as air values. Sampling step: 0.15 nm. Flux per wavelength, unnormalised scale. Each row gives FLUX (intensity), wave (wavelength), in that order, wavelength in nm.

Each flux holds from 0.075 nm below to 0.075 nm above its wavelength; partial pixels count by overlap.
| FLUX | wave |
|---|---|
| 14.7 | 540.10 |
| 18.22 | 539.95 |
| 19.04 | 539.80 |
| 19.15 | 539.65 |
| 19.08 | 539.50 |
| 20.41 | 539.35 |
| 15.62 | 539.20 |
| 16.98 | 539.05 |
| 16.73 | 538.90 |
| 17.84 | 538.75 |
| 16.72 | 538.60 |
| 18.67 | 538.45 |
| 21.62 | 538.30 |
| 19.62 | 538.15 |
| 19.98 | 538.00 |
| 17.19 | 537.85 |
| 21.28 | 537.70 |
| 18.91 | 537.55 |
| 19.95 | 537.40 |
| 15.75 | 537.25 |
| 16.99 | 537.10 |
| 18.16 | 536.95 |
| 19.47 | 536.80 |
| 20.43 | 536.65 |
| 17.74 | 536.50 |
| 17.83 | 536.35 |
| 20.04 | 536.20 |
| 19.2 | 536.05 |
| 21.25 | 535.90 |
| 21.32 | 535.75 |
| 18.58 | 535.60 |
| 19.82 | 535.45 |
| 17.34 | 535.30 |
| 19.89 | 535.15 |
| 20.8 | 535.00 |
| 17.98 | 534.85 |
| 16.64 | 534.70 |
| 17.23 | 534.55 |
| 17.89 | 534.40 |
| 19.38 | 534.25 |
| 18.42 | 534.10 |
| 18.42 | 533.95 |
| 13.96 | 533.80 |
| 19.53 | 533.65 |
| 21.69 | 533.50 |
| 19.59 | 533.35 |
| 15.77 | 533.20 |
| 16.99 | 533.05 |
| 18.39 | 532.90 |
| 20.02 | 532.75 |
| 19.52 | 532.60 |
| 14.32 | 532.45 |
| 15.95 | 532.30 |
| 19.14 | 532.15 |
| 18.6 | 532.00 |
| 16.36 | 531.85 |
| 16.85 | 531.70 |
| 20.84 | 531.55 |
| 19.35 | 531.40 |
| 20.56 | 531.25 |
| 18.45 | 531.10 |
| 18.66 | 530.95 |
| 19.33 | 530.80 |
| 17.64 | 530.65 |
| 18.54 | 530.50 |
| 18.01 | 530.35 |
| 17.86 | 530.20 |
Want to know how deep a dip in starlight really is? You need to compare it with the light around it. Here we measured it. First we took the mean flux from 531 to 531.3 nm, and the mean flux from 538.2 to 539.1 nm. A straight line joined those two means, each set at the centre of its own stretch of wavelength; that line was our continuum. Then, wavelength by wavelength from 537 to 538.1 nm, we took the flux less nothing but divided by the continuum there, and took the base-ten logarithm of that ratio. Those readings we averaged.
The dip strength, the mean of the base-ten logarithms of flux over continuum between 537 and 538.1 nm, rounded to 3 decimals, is 0.004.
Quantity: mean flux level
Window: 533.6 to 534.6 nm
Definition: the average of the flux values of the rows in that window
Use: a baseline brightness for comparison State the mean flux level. 17.8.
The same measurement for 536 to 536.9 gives 19.1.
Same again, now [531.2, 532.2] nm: 18.8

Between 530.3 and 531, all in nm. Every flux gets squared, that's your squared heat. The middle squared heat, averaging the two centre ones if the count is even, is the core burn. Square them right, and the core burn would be 344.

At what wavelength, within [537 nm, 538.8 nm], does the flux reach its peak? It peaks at 538.30 nm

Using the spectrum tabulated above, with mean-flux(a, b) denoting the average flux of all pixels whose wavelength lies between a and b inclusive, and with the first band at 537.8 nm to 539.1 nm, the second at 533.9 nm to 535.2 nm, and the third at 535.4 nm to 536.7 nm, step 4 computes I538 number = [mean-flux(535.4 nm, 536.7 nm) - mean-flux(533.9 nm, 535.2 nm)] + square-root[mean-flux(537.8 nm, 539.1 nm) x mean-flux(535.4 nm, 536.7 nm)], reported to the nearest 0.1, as 20.0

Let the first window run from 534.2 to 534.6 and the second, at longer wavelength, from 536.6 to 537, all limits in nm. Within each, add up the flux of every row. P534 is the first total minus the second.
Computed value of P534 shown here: -3.6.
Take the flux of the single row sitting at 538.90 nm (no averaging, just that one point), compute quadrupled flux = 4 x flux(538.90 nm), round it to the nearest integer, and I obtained 67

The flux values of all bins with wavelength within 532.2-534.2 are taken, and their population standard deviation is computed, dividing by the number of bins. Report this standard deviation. 2.24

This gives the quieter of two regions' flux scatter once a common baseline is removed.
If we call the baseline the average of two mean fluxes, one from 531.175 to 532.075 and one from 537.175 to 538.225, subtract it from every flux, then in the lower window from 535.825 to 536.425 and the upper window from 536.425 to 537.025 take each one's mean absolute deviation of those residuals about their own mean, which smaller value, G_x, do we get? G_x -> 1.00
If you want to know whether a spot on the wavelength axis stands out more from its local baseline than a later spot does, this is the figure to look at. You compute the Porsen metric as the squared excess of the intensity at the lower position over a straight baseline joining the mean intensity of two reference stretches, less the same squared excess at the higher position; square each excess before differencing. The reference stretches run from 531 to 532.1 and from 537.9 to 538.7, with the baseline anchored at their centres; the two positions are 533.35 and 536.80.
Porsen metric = 0.4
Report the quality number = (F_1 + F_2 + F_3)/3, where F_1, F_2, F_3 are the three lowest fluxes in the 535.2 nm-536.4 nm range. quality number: 17.9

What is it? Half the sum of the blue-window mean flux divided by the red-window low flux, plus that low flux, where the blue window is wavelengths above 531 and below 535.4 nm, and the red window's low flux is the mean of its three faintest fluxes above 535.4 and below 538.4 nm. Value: 8.87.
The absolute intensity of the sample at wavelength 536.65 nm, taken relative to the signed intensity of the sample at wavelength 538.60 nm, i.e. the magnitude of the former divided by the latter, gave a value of 1.22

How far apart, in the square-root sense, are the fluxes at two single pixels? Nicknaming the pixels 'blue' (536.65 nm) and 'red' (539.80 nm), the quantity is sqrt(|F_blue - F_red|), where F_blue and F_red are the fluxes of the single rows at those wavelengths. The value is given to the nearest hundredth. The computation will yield 1.18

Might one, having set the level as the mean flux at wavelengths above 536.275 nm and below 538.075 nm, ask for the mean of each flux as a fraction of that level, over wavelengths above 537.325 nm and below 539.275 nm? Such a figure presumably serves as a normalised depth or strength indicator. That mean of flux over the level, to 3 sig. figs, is 0.995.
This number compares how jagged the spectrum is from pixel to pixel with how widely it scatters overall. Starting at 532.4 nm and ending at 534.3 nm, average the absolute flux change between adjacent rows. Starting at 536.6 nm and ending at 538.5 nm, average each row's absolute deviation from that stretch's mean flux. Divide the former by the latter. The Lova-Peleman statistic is 1.8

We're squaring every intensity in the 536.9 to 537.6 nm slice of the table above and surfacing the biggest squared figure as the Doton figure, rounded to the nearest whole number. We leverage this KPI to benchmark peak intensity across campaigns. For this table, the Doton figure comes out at 398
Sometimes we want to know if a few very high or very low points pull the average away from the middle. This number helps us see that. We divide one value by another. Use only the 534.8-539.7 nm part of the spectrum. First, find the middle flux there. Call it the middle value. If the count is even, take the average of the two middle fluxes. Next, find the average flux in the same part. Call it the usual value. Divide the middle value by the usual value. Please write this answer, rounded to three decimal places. 1.012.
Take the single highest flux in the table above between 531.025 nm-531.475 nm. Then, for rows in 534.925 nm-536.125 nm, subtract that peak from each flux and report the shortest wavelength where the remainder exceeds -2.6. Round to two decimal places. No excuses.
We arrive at 535.00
